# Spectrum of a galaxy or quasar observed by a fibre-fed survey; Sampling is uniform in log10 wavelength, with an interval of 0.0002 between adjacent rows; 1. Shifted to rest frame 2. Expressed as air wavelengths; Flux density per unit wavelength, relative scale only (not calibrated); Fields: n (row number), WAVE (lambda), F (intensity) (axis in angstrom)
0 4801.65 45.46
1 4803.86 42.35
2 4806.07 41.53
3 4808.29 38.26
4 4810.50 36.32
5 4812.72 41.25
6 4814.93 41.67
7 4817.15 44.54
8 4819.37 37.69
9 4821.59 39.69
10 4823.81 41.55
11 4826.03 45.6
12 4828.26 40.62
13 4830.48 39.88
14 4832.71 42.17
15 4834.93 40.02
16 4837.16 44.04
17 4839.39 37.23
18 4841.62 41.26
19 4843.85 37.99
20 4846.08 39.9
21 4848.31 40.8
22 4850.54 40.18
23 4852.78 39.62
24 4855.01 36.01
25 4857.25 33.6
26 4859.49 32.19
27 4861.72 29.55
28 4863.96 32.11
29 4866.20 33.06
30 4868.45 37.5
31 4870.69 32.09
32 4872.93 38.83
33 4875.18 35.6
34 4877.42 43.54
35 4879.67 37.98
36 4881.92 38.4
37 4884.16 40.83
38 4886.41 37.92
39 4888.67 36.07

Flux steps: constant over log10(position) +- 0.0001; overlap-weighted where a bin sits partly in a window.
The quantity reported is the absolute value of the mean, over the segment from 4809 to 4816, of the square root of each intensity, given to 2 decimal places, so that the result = 6.30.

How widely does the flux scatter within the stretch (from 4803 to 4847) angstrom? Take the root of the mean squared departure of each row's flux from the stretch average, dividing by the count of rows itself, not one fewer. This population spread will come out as 2.4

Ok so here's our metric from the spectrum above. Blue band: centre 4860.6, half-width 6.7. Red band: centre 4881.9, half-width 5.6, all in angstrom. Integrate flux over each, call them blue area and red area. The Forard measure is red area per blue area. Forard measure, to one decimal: 1.0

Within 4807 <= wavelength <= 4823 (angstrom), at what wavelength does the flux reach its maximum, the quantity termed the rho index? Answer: 4817.15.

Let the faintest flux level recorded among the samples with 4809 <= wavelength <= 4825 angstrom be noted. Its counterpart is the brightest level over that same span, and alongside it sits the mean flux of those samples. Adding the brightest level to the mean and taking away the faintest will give 48.6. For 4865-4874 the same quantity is 42.1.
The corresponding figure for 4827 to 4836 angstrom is 43.0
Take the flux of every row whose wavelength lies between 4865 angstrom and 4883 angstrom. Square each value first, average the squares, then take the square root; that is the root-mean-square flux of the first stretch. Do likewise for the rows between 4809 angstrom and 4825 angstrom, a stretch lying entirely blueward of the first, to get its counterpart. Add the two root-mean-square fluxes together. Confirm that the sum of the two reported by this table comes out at 78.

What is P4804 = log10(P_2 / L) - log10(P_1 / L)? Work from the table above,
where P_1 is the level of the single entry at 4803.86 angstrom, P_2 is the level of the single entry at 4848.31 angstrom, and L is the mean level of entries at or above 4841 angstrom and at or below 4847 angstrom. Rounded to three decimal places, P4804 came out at -0.016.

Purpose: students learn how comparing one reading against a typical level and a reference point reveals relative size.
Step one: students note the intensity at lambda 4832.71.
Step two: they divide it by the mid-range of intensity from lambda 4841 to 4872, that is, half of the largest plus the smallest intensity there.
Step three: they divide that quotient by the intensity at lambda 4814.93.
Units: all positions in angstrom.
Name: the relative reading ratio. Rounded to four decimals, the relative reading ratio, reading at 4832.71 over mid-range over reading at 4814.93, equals 0.0286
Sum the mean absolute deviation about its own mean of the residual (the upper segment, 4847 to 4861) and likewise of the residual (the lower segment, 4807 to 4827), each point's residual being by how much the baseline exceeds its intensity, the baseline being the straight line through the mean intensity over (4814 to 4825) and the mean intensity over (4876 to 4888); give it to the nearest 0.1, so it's 5.5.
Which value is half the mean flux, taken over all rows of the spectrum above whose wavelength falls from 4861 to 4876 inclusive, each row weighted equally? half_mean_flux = 17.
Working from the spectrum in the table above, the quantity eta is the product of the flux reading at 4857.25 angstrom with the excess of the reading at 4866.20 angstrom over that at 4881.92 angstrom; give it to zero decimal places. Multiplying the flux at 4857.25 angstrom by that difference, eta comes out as -179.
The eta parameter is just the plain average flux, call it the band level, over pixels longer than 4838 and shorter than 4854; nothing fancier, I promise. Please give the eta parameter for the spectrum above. 39.6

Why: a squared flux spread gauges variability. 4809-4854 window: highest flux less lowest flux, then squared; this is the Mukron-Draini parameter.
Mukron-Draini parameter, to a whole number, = 86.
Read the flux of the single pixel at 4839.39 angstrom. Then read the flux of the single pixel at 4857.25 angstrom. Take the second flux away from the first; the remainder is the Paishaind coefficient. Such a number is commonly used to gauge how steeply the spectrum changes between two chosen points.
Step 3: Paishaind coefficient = 4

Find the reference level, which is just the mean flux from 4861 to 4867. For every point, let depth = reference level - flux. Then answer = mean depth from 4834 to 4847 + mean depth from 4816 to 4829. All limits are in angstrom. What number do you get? -18.5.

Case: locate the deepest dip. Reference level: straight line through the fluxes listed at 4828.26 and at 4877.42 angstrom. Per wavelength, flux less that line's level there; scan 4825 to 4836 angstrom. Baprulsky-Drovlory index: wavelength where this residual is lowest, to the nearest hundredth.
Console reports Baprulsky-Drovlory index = 4834.93 angstrom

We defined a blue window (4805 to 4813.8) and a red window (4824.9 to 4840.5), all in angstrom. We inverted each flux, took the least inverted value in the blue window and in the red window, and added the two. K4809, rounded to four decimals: 0.0460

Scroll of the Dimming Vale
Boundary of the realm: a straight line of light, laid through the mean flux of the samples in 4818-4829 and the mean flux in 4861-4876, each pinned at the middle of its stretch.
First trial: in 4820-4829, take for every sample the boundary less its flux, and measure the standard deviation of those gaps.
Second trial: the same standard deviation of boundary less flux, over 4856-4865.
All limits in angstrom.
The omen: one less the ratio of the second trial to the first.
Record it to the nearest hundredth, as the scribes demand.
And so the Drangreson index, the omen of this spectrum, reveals 0.46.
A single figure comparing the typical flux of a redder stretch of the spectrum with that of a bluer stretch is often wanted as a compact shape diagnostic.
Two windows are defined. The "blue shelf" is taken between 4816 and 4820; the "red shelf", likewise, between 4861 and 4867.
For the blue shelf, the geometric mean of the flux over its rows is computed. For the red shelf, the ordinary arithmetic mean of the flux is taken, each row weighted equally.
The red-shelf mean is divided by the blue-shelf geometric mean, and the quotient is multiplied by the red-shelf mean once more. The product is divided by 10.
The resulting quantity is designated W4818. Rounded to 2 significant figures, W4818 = 2.4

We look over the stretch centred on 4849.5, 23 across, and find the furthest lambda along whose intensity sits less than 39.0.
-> 4859.49 angstrom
